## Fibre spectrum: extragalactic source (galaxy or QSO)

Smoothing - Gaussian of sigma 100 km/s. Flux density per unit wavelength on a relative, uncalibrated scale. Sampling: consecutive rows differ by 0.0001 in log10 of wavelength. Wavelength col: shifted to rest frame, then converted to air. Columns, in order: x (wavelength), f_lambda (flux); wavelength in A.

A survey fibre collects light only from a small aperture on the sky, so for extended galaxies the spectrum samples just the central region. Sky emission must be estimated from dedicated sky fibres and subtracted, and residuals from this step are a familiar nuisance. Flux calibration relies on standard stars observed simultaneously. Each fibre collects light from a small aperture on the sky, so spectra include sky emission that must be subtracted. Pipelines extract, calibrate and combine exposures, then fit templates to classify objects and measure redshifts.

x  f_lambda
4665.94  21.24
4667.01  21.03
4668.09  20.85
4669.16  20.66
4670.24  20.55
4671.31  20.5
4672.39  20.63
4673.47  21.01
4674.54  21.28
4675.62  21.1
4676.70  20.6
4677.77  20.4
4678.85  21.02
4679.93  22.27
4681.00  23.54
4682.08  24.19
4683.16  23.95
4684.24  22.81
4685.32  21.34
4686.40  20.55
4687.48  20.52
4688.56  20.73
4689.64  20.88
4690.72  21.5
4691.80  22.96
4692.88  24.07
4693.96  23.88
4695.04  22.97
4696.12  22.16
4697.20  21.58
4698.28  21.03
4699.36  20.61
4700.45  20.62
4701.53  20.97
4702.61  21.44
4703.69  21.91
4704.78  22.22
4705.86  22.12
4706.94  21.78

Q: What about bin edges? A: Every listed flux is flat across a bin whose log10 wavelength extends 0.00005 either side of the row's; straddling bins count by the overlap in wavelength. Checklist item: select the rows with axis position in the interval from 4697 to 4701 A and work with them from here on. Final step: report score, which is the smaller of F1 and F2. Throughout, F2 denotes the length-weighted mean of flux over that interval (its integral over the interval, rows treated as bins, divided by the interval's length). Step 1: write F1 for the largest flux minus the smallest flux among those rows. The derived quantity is 1.0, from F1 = 0.97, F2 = 20.9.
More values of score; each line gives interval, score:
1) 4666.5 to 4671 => 0.5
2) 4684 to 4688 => 2.3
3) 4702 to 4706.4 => 0.8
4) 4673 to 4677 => 0.7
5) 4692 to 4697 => 1.9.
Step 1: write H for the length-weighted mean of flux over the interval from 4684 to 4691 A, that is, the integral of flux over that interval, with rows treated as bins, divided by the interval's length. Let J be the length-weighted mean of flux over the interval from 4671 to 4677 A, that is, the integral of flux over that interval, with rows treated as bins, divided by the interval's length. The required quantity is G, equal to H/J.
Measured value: 1.01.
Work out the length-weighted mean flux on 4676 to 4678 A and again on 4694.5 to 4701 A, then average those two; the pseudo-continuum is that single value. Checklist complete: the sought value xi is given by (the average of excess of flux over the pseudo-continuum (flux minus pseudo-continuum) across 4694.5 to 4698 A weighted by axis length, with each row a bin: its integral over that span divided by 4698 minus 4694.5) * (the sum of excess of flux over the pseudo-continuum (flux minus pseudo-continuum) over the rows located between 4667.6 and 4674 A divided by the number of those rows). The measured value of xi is -0.4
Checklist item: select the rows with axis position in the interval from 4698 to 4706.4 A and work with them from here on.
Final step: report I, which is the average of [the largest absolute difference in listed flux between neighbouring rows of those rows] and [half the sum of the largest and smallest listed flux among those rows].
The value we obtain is 10.94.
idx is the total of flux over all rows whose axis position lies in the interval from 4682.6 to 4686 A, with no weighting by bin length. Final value 68.1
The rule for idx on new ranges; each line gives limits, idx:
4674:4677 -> 63.0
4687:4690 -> 62.1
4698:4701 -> 62.3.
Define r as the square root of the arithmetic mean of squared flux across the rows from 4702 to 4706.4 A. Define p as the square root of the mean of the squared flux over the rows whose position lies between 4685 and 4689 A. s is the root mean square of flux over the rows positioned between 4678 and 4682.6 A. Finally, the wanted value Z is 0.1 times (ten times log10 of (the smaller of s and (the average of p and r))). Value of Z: 1.33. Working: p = 20.8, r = 21.9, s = 22.8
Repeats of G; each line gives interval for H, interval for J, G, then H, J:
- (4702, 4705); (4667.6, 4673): 1.06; 21.8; 20.63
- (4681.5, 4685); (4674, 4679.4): 1.12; 23.5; 20.89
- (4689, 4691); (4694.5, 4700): 0.98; 21.1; 21.65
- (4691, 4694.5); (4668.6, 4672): 1.14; 23.5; 20.58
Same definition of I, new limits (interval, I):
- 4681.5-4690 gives 11.91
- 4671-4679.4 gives 10.73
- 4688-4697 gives 11.93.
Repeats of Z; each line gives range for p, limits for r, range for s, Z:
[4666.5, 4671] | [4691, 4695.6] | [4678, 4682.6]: 1.34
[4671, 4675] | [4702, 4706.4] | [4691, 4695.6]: 1.33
